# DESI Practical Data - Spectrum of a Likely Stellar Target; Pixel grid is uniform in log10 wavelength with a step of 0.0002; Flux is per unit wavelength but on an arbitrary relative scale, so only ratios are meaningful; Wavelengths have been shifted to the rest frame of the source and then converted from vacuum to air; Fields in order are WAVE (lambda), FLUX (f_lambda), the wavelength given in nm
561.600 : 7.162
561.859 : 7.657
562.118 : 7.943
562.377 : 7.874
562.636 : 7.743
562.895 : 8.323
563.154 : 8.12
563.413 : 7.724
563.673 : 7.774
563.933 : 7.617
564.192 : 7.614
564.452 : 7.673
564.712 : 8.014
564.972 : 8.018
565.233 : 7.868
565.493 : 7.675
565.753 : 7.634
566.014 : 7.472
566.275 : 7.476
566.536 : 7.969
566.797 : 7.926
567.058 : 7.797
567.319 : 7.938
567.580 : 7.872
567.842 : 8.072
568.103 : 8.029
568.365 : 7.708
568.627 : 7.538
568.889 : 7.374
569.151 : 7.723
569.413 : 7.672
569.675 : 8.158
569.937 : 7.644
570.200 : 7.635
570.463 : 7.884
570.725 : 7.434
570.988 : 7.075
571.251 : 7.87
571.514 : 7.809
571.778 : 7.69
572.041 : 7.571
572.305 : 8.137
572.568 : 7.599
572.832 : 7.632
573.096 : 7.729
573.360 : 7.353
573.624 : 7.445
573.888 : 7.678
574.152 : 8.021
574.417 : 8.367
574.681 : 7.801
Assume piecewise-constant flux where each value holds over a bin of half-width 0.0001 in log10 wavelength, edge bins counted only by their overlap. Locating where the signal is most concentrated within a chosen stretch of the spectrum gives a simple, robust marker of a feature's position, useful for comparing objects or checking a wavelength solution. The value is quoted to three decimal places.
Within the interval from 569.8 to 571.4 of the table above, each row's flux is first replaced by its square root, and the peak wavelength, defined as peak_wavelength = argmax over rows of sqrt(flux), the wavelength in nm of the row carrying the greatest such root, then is 570.463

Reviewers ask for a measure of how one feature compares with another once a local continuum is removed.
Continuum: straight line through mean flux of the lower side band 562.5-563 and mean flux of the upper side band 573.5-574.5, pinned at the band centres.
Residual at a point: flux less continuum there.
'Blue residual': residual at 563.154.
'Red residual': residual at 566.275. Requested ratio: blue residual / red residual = -0.2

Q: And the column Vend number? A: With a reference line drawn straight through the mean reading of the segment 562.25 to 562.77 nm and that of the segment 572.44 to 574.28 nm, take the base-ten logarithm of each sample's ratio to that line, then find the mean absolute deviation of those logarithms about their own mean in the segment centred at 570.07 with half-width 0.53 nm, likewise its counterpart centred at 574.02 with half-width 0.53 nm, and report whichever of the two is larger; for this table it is 0.018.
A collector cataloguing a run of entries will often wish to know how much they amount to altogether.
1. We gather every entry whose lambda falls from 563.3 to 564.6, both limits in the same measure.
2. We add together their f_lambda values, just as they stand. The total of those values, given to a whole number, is 38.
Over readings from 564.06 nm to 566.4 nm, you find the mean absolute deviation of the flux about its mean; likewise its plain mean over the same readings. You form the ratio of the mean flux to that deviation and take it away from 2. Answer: -44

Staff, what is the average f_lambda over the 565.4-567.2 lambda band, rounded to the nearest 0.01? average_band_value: 7.71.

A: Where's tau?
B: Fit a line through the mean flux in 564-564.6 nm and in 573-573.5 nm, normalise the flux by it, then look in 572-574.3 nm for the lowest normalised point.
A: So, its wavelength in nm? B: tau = 573.360 nm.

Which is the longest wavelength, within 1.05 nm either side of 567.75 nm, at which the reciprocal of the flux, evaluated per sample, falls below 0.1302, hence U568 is 568.365 nm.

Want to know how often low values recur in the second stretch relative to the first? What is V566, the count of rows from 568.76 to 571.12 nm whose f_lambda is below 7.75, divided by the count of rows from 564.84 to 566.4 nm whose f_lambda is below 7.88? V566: 1.40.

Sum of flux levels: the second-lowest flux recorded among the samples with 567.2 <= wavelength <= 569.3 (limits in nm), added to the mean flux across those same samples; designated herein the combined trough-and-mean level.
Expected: 15.3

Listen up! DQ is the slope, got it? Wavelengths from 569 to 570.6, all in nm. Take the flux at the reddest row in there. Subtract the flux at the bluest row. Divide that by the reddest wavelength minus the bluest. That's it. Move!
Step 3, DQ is 0.1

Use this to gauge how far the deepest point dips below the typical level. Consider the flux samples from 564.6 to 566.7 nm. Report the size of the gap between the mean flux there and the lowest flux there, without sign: 0.29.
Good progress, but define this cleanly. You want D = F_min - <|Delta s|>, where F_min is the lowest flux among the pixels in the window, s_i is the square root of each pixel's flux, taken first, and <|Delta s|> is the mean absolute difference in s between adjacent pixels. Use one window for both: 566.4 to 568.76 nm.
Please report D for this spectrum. 7.51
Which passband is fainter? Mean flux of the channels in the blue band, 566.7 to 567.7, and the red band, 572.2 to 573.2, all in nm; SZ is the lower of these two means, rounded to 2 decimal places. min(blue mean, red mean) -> 7.77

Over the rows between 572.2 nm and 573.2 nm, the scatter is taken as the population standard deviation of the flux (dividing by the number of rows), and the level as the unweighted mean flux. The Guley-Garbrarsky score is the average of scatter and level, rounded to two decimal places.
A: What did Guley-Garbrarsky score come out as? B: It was 3.99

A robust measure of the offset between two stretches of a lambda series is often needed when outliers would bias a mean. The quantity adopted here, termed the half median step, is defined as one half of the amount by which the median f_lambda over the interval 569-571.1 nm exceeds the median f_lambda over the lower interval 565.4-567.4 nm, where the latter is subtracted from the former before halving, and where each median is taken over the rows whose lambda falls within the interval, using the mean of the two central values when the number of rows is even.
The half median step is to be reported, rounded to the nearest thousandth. -0.039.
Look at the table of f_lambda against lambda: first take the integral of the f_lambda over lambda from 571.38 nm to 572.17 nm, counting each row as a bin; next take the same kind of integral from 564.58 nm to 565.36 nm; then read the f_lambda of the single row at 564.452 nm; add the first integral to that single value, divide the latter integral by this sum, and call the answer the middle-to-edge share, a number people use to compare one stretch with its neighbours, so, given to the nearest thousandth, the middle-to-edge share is 0.452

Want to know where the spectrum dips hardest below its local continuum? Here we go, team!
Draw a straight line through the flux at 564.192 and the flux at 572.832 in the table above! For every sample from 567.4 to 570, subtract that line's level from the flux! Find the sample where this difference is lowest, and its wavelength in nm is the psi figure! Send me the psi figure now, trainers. 568.889 nm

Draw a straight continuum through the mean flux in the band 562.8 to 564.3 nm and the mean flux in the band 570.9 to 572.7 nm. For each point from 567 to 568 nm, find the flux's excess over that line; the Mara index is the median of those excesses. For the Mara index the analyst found 0.13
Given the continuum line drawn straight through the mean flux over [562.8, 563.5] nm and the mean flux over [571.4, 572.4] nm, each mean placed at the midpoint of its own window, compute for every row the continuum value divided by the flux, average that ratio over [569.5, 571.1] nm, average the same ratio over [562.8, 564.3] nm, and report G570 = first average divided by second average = 1.00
